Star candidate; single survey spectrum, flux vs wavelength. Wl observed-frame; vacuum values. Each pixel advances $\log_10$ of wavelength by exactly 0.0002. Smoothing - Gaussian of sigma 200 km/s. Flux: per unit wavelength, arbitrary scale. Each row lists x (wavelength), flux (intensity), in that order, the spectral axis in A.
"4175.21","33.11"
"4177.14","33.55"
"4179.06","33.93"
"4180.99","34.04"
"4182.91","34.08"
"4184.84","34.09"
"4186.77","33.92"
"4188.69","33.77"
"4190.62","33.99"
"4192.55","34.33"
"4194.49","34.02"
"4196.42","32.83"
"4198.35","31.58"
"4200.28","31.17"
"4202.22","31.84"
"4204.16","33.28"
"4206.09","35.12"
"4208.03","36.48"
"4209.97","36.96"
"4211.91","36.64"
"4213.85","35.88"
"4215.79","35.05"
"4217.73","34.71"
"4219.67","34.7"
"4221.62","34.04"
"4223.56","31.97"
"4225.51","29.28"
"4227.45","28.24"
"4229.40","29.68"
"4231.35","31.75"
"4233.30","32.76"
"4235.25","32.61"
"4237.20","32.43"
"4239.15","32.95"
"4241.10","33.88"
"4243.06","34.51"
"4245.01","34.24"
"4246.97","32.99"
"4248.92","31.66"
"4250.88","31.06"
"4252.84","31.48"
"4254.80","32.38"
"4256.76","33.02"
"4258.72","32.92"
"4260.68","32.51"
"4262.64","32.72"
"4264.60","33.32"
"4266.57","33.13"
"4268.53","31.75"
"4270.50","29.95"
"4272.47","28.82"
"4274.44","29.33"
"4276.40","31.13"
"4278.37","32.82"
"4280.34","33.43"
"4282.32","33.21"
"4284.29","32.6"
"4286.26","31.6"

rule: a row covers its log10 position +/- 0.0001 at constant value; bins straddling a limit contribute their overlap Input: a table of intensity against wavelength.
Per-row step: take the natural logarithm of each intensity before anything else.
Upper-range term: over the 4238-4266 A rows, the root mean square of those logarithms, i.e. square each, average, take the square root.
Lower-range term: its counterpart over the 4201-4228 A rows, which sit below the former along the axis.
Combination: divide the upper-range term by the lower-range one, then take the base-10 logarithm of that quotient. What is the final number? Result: -0.0036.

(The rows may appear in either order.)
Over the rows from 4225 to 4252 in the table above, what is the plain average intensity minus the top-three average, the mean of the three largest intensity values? -2.2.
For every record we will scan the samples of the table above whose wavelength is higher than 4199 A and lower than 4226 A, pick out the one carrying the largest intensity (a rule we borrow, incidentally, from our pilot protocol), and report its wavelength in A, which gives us 4209.97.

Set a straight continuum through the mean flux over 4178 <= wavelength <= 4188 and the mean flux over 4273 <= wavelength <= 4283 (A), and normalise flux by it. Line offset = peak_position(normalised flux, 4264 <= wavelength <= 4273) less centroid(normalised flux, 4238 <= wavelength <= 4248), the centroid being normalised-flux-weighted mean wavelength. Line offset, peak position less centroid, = 21.5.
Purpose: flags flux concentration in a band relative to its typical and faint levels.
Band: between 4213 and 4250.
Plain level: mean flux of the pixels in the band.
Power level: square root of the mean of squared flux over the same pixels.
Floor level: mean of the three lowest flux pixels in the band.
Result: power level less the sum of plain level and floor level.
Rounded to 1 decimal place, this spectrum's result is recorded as -29.0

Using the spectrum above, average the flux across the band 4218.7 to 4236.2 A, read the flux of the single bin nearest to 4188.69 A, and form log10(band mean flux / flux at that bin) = -0.03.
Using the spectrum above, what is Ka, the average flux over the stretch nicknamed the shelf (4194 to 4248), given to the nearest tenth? 33.3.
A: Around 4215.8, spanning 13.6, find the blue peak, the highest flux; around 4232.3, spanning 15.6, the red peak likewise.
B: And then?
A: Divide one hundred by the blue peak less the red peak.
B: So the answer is 25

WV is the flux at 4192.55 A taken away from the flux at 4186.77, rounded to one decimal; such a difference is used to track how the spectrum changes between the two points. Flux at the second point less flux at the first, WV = -0.4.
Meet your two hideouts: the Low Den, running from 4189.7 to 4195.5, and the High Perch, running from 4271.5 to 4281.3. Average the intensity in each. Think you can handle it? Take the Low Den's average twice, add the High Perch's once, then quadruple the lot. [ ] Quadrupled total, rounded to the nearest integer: 397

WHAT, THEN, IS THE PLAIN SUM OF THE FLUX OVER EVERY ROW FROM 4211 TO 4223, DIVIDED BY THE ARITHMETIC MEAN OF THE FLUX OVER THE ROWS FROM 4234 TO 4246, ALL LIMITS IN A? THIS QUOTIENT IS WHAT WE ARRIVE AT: 6.31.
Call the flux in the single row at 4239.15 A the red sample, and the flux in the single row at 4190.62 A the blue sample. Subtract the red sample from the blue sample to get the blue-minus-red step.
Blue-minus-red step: 1.0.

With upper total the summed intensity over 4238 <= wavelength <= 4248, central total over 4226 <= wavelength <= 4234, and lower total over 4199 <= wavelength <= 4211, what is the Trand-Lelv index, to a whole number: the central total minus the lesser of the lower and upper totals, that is -46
